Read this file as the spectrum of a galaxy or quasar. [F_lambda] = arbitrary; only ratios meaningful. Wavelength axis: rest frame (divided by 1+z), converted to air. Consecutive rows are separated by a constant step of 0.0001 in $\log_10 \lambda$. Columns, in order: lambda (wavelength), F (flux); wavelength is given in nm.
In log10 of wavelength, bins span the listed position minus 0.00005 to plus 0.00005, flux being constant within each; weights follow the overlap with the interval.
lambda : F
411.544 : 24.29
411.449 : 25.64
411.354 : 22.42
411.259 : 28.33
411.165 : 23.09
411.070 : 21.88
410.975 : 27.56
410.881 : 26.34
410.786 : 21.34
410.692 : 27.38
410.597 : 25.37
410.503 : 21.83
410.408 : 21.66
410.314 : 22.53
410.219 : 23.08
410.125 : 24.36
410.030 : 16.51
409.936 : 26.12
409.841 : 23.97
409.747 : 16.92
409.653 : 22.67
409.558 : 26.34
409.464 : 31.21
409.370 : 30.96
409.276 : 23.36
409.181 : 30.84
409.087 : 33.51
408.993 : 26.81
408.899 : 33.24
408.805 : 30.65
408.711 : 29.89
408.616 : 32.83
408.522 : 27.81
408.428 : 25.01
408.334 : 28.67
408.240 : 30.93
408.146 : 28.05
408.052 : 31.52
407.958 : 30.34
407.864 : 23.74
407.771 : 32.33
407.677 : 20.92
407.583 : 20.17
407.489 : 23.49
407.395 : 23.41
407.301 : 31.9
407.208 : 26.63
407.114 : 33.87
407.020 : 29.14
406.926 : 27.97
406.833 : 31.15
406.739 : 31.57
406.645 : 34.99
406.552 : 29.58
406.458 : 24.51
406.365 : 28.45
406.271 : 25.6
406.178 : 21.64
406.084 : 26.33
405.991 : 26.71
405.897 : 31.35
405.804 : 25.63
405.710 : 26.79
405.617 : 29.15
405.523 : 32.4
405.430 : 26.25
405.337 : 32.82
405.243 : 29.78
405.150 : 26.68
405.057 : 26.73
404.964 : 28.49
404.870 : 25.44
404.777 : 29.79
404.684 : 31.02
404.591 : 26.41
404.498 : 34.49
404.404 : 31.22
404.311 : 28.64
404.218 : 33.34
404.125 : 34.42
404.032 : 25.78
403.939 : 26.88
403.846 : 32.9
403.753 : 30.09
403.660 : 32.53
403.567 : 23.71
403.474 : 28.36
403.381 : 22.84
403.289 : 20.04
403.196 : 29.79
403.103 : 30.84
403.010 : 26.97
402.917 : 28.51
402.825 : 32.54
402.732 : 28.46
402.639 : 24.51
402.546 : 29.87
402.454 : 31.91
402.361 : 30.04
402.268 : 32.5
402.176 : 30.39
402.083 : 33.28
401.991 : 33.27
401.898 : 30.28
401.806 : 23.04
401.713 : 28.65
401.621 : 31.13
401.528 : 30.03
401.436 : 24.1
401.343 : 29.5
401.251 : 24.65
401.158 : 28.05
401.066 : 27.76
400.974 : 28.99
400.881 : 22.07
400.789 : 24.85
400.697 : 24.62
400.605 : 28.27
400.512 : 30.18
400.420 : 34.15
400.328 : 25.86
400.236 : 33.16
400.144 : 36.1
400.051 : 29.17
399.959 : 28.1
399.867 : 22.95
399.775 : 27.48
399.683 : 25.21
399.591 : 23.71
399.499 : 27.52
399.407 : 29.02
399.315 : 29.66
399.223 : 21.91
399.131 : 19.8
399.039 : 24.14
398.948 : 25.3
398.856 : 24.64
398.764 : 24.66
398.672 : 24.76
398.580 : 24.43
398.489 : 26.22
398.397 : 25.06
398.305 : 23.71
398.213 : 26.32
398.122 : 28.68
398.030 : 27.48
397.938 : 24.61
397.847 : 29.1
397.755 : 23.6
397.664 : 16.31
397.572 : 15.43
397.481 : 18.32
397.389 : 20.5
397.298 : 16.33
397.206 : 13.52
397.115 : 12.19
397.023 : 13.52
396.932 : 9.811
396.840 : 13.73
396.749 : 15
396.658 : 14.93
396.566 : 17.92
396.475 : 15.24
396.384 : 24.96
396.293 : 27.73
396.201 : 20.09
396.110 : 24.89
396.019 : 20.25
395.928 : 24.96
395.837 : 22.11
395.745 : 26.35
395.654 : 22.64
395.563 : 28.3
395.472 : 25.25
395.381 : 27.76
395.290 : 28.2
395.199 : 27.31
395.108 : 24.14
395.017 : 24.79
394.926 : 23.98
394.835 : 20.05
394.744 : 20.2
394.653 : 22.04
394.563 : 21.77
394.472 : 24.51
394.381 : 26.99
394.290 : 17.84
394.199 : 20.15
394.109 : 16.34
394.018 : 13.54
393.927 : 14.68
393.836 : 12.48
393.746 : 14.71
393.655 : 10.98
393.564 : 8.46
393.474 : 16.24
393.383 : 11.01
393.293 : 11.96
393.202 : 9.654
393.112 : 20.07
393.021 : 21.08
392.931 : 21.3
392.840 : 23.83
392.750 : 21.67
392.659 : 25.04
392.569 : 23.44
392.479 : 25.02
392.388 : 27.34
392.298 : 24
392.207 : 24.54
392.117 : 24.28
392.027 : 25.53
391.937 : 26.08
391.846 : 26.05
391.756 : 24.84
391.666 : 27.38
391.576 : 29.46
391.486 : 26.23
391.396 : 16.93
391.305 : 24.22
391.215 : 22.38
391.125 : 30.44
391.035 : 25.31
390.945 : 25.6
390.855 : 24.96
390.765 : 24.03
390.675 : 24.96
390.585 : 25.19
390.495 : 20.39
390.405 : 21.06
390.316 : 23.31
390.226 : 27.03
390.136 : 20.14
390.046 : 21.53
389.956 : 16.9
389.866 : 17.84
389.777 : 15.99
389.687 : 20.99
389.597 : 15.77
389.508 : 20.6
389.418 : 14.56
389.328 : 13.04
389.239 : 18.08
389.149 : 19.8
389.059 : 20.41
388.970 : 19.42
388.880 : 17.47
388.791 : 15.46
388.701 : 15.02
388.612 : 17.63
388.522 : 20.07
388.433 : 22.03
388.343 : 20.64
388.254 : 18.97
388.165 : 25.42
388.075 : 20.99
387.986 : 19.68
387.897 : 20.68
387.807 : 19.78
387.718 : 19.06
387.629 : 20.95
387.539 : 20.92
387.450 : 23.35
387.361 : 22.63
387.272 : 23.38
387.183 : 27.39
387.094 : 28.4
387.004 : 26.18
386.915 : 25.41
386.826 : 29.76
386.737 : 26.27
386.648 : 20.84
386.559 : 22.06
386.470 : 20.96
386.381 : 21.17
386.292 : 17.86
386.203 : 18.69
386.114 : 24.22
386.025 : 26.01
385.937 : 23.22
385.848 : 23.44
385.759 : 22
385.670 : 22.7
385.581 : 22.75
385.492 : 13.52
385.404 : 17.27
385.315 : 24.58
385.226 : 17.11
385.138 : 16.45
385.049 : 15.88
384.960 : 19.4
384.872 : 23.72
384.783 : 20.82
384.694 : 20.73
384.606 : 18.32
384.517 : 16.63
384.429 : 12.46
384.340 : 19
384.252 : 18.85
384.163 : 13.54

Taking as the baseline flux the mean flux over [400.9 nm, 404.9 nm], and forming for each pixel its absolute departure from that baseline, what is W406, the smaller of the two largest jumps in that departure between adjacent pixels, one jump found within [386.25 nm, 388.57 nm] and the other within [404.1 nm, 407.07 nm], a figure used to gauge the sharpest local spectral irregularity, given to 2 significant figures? 5.4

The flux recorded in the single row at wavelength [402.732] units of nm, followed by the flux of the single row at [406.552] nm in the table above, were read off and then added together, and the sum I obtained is 58.0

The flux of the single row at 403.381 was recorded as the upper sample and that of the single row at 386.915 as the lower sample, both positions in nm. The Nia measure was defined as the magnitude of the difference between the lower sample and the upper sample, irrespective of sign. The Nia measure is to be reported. 2.6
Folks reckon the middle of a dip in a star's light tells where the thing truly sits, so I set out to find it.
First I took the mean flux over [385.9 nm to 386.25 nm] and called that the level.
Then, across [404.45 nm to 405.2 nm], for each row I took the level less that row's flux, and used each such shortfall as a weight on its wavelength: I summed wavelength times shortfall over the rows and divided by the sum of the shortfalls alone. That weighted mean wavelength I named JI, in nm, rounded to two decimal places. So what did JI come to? 404.76 nm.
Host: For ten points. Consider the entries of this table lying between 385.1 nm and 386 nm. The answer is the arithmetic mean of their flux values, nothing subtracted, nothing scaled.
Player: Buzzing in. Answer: 20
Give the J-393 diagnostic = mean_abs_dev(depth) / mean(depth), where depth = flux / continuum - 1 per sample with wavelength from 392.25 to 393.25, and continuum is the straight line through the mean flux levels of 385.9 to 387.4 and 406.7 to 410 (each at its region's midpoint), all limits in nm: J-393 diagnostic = -1.0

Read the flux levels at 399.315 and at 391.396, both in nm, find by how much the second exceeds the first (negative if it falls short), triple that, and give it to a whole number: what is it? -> -38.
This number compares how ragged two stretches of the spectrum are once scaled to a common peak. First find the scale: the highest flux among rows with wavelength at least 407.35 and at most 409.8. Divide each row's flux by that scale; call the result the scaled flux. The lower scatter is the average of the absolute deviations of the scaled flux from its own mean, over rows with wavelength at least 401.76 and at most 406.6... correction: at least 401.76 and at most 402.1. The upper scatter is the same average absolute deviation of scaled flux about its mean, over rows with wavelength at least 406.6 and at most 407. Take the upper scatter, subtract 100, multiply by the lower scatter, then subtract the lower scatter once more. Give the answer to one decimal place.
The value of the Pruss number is -10.4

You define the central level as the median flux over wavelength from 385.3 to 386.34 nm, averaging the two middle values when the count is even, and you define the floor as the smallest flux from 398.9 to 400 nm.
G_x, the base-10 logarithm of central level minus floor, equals 0.47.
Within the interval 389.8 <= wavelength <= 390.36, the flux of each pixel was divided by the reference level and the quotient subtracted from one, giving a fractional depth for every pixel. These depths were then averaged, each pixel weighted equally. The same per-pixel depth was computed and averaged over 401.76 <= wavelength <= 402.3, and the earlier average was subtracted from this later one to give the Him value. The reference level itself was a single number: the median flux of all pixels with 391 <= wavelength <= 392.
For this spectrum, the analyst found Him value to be -0.36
